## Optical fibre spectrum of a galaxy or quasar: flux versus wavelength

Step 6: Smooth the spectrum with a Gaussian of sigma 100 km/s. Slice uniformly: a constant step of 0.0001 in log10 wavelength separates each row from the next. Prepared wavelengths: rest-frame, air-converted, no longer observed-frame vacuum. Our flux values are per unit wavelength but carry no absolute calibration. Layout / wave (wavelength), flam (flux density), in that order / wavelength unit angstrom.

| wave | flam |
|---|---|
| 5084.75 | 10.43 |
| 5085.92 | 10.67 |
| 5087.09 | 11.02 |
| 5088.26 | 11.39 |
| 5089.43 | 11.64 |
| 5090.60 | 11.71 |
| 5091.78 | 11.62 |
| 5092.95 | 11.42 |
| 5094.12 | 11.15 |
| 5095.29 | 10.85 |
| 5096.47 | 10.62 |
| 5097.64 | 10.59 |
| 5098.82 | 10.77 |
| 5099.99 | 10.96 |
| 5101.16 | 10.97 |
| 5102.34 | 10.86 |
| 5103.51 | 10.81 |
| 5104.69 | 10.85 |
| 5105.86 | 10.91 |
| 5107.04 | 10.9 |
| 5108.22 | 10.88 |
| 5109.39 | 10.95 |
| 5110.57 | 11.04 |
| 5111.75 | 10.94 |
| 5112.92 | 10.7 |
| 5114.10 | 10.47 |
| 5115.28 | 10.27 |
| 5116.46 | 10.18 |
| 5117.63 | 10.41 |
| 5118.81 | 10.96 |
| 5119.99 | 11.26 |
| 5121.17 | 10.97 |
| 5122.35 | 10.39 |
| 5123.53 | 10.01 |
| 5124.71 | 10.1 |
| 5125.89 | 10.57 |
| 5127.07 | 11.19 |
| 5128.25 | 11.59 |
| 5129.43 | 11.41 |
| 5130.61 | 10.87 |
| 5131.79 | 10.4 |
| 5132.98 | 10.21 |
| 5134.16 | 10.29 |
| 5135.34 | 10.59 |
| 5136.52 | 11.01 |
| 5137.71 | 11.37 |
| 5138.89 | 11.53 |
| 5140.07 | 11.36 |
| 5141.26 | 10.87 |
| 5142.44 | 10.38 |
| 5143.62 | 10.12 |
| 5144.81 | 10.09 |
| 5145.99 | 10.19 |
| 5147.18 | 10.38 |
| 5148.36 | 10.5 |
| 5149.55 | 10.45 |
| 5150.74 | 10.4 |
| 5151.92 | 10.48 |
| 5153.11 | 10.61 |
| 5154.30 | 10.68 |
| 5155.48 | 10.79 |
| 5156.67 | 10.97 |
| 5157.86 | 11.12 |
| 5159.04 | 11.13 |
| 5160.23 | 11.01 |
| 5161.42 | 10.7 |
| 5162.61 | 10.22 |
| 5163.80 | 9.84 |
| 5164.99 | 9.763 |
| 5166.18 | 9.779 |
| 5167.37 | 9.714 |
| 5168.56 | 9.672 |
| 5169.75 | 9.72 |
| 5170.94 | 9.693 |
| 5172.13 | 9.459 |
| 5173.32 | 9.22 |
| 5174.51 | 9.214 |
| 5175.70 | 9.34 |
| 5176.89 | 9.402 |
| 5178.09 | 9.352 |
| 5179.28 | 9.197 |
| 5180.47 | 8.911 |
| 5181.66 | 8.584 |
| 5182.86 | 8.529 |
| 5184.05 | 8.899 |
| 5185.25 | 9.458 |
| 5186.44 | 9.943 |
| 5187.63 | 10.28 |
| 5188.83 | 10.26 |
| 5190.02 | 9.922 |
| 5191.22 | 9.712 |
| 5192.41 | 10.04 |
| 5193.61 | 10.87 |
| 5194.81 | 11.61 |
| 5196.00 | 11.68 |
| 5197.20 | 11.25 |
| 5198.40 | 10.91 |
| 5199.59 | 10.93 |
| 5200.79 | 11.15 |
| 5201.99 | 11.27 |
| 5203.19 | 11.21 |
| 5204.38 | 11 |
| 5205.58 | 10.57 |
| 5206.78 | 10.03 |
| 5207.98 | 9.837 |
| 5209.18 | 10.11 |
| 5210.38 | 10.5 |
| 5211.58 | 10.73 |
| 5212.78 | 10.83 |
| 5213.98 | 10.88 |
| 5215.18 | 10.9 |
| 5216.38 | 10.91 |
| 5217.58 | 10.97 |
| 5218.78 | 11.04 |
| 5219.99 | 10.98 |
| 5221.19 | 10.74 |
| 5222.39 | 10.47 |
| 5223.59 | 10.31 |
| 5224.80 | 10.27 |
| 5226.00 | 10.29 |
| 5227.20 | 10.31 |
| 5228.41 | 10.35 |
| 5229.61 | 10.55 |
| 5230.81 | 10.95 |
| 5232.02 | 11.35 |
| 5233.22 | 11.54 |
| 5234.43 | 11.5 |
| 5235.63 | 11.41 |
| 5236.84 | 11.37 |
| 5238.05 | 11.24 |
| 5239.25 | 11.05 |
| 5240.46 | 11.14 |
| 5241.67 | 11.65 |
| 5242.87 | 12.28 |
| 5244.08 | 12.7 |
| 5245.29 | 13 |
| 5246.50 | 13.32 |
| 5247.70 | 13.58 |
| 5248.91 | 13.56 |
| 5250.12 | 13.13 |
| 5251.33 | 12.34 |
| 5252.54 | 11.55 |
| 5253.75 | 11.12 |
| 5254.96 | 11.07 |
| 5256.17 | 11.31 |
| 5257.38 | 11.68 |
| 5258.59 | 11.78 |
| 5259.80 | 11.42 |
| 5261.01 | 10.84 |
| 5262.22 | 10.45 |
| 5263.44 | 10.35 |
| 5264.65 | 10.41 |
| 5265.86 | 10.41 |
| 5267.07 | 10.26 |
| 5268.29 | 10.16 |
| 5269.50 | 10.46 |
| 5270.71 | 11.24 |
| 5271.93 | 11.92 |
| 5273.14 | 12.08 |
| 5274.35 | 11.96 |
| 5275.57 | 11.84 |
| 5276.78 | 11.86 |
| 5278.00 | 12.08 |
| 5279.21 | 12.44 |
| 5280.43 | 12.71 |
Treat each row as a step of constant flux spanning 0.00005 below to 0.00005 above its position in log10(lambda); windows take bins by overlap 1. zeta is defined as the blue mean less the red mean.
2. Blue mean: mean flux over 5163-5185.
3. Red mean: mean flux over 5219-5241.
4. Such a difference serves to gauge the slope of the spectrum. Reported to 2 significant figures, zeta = -1.5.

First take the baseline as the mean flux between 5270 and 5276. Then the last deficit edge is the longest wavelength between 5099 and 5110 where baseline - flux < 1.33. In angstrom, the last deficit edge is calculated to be 5109.39 angstrom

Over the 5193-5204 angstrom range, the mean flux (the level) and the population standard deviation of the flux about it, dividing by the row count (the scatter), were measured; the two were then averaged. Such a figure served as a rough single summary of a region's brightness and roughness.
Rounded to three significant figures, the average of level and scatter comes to 5.74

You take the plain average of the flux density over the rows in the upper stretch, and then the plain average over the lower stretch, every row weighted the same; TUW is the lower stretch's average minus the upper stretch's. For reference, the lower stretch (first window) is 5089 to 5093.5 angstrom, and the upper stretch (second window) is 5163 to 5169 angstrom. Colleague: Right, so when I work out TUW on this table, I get 1.8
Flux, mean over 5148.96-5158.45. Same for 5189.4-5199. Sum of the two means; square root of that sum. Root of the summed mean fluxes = 4.63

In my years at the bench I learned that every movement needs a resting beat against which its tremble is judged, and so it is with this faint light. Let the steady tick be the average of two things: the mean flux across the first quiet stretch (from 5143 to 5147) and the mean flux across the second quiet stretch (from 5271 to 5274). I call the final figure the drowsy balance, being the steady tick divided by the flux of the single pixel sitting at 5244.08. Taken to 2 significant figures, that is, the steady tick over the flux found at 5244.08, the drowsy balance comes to 0.87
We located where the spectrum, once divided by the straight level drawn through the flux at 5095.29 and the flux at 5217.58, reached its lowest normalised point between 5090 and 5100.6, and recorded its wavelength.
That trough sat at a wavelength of 5097.64 angstrom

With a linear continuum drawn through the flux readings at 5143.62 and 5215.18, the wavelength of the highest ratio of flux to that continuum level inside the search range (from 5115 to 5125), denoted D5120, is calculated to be 5119.99 angstrom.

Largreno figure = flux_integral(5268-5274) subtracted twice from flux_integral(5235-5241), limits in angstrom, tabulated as -68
